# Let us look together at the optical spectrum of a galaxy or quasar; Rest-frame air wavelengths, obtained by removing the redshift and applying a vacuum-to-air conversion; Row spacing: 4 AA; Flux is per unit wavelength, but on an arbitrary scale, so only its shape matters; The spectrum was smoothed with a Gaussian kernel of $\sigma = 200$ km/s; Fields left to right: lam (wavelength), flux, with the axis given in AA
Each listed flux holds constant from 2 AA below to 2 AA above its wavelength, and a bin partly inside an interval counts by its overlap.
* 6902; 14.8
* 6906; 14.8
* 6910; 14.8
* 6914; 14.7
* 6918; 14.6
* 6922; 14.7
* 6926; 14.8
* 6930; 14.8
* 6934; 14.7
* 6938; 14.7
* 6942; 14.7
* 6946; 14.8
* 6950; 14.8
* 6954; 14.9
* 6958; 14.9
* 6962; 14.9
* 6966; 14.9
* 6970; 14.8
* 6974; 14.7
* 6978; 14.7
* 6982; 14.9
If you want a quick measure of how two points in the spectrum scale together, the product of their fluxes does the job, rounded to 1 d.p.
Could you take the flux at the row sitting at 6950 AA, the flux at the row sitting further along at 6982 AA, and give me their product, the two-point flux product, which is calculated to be 220.5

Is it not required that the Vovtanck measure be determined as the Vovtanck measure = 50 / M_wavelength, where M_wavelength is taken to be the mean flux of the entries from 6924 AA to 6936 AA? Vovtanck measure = 3.39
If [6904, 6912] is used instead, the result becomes 3.38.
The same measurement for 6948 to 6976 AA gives 3.37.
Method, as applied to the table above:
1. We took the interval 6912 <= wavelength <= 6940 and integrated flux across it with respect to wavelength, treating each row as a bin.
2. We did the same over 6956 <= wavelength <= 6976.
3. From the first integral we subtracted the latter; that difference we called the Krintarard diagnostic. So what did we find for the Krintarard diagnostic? 115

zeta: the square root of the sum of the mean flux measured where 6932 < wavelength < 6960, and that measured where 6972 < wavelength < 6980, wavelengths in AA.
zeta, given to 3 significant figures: 5.43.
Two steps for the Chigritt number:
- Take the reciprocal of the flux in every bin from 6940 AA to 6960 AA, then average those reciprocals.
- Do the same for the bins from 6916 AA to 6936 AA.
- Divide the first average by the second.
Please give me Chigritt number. 0.993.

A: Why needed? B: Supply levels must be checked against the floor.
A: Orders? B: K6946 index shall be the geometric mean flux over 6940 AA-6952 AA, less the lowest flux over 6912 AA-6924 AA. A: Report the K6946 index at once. 0.17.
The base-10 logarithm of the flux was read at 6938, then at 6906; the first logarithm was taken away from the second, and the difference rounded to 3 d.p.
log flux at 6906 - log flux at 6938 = 0.003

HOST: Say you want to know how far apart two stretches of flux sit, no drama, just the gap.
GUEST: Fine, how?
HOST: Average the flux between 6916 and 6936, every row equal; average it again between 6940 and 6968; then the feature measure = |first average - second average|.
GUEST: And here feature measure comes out 0.12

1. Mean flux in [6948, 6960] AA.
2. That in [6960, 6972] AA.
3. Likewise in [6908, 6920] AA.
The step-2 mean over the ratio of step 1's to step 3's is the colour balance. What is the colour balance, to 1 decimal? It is 14.7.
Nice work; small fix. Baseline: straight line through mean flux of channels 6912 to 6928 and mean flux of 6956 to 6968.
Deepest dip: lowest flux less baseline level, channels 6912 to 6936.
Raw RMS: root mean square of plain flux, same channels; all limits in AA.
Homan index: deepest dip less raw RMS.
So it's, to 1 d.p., -14.8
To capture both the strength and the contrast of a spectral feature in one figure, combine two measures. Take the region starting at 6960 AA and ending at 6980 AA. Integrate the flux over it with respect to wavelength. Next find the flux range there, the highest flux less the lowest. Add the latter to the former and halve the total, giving 148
